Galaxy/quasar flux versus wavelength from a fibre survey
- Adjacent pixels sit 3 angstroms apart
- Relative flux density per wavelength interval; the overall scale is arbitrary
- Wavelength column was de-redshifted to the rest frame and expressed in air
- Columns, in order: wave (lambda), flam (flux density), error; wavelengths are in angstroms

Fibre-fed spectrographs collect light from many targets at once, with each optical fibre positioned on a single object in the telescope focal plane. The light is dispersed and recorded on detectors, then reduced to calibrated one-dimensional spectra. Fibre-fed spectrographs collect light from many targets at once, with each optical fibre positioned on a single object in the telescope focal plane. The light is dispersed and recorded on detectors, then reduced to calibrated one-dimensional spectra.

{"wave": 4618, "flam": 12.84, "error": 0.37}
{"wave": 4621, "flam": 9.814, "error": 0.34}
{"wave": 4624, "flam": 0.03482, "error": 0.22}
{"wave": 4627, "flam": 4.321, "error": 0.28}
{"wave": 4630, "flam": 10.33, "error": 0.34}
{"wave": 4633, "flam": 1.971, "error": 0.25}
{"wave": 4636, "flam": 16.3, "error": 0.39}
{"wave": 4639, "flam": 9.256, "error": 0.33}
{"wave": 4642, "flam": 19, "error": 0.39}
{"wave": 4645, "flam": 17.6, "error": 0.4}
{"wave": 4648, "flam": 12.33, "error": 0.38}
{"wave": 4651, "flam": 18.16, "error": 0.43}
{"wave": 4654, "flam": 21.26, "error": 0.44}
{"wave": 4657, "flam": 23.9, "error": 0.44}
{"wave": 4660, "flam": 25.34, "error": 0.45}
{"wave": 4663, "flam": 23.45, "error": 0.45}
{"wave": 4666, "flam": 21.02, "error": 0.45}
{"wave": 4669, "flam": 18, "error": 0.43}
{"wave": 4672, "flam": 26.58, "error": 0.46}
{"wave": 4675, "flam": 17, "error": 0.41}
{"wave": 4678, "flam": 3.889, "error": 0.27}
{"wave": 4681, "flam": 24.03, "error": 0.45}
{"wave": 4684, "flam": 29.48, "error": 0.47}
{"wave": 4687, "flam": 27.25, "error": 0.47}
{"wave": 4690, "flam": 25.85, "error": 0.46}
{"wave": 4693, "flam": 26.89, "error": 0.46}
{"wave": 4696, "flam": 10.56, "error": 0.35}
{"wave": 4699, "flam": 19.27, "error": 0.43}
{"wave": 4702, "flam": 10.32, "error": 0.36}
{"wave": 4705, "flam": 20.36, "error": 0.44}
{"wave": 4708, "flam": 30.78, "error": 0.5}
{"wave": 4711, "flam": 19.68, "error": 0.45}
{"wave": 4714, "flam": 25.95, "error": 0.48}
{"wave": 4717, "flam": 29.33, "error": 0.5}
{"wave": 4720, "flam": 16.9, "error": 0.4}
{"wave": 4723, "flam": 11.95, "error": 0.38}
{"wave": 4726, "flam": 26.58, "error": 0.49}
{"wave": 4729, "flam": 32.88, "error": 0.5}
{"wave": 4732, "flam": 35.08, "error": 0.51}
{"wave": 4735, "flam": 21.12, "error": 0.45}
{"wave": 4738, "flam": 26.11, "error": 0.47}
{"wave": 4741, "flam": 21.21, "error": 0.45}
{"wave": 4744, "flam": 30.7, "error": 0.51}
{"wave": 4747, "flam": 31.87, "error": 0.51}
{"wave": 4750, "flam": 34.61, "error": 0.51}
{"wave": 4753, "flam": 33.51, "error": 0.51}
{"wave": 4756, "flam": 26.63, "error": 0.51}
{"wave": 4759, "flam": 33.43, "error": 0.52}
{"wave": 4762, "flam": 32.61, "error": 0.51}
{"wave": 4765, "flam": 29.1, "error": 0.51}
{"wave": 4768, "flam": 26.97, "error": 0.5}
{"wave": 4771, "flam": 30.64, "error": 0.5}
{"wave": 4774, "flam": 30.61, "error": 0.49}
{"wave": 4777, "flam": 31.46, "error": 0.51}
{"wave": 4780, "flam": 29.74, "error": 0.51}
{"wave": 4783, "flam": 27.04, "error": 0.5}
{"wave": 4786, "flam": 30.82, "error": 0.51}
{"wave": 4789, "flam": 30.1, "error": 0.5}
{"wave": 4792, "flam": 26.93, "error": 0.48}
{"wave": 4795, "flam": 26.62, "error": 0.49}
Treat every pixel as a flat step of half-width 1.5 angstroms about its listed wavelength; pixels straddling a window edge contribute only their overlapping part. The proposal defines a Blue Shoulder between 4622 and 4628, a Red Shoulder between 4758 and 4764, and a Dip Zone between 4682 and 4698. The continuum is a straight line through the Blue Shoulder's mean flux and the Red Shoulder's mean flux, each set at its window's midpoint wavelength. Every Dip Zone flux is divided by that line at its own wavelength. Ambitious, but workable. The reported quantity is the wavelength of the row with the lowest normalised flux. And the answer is 4696 angstroms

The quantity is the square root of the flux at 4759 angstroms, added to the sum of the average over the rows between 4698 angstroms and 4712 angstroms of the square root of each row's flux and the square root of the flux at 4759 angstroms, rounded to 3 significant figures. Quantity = 16.0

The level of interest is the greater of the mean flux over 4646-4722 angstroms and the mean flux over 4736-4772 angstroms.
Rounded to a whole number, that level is 30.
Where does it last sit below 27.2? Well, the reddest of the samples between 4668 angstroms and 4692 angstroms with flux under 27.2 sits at 4690 angstroms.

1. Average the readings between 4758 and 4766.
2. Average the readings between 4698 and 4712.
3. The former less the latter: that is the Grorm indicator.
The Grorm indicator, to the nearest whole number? 12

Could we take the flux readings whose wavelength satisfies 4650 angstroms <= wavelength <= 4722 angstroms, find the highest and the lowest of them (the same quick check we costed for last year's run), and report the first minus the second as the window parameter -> 27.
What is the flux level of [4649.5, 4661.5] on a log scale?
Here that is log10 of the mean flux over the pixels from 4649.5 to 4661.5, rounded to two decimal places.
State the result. 1.35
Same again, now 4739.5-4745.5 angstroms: 1.41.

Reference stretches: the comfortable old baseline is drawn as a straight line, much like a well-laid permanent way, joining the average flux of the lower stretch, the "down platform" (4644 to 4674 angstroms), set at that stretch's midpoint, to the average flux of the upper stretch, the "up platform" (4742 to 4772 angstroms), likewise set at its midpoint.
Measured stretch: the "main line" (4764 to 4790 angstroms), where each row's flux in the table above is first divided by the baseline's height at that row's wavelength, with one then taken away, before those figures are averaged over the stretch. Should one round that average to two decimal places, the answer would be -0.10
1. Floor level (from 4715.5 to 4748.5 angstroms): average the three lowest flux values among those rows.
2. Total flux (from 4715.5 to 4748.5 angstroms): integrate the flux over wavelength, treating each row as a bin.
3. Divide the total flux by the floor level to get 51.1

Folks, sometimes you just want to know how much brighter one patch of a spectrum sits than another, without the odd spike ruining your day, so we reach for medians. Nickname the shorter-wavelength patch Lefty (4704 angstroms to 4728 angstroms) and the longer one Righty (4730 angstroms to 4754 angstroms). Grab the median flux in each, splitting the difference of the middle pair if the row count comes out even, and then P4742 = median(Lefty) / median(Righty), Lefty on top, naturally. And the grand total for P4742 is 0.74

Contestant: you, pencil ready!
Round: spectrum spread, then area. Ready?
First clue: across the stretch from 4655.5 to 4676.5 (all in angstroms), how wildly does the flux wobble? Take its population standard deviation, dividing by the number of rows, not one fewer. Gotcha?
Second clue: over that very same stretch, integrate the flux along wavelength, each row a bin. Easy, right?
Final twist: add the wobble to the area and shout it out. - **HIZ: 469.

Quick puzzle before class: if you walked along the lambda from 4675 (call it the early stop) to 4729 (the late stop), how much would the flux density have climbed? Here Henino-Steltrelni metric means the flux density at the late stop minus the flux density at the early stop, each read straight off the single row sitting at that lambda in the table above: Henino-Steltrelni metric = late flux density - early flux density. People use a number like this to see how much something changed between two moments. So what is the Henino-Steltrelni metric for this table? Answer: 16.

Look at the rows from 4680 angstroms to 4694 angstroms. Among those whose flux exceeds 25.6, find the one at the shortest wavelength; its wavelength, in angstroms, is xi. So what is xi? 4684 angstroms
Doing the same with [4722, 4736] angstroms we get 4726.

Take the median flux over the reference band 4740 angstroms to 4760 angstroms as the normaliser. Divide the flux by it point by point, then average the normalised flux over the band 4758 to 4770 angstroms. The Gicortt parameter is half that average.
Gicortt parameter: 0.48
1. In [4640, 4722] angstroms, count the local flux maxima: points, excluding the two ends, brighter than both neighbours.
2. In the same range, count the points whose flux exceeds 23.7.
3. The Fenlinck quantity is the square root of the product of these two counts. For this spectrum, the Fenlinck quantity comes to 8.8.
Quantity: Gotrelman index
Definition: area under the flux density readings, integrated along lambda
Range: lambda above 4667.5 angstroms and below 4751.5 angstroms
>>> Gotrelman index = 1963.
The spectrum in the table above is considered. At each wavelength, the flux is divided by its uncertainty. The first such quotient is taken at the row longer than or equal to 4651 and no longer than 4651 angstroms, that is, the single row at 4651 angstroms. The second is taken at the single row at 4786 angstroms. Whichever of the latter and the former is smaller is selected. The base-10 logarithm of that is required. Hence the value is 1.63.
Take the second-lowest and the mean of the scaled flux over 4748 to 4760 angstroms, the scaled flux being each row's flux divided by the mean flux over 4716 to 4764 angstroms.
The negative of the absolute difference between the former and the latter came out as -0.05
